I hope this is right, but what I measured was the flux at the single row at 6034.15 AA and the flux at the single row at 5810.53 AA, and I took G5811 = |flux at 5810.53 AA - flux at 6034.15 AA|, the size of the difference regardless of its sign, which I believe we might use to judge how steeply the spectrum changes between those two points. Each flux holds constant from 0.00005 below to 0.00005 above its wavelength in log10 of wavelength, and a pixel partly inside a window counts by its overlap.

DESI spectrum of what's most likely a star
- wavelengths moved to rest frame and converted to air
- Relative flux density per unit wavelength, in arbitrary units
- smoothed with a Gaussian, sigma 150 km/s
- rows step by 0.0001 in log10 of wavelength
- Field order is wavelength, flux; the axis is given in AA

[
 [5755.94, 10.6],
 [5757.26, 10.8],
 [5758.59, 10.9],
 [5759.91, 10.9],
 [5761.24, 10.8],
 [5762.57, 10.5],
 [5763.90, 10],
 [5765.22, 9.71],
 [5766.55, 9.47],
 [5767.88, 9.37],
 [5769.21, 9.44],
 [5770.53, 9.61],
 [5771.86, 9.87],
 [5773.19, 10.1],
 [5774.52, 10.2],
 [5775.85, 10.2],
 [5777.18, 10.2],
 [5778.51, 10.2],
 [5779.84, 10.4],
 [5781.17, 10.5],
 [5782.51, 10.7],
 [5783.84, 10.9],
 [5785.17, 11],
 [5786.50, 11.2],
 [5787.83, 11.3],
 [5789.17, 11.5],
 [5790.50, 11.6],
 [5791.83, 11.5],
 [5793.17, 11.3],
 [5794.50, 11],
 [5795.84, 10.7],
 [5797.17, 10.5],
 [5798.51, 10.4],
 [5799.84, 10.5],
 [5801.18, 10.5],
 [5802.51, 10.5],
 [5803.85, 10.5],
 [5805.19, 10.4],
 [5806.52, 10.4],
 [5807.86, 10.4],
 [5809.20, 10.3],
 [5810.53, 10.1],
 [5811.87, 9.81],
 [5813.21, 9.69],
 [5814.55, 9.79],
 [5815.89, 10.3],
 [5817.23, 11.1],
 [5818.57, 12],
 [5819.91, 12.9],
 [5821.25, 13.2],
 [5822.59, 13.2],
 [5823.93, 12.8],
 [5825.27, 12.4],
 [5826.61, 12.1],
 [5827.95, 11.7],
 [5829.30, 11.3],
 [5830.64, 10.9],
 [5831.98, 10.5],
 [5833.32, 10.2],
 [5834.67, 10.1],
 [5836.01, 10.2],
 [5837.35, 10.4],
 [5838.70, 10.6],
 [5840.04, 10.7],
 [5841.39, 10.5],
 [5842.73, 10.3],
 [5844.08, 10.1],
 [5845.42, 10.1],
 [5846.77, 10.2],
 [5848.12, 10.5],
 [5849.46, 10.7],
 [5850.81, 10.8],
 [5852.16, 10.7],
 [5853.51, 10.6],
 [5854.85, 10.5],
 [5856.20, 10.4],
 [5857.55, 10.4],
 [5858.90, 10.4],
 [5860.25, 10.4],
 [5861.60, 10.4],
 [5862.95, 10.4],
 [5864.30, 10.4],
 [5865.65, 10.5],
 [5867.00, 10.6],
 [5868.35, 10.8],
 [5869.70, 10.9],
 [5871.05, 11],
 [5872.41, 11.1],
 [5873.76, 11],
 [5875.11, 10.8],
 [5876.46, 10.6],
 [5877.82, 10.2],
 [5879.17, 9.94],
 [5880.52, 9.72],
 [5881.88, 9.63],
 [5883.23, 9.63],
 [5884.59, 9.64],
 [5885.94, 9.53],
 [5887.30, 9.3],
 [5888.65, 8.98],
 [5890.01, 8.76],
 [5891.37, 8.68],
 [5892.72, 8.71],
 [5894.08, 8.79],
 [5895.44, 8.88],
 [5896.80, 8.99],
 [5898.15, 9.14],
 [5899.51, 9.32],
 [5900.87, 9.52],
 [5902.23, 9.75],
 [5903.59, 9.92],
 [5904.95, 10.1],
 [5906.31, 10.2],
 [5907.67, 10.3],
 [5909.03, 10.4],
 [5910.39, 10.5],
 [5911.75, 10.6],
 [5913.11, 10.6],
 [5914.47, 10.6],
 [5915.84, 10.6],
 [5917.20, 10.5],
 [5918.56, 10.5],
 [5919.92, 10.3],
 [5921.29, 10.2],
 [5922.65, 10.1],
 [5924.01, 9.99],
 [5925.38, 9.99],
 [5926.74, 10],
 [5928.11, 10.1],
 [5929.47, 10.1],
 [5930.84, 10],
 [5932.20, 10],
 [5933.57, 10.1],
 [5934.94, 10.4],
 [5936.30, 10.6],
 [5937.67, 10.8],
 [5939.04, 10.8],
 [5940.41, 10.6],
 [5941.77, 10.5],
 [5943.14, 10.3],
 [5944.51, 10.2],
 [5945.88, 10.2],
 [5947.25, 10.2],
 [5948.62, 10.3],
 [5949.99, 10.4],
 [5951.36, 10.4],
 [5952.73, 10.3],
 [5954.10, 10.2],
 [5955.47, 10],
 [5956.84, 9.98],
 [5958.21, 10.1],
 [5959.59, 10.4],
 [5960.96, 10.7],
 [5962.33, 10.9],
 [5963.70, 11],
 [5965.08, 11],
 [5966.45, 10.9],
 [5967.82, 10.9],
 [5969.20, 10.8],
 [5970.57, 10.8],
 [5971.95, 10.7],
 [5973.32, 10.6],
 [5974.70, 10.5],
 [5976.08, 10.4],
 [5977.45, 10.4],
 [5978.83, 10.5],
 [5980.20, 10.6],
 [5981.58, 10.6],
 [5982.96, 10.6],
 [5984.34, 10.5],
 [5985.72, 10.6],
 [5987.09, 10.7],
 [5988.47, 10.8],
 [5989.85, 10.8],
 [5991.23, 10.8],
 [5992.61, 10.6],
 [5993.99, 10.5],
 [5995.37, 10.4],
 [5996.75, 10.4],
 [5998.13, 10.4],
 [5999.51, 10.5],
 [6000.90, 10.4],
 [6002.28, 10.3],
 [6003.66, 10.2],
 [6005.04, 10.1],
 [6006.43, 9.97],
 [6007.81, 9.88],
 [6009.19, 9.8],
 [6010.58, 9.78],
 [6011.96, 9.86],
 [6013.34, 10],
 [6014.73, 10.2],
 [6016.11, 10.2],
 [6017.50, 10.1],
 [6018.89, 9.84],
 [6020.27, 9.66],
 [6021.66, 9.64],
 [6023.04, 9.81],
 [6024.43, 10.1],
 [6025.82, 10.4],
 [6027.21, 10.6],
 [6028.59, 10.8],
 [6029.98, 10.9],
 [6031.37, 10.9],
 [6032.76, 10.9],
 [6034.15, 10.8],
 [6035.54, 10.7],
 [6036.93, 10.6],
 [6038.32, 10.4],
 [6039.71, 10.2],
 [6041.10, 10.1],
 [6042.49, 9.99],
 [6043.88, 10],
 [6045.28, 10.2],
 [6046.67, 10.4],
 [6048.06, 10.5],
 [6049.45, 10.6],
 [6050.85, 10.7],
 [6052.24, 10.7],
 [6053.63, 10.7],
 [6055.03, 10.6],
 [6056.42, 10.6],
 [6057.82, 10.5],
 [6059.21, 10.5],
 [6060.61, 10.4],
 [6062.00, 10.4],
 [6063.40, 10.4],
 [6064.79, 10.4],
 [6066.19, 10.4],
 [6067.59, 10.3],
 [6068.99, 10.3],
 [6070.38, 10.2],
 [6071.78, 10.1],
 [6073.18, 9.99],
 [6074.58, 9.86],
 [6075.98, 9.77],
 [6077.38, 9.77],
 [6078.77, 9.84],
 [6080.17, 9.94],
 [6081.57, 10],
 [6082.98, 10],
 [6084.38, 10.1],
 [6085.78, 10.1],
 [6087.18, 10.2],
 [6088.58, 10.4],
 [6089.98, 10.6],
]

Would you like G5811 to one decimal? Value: 0.7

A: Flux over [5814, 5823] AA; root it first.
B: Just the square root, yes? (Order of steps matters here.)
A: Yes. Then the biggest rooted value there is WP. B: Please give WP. 3.63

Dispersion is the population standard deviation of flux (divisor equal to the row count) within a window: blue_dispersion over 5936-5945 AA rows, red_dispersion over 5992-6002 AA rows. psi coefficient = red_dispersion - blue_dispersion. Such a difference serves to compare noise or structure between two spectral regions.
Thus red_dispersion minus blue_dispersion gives -0.14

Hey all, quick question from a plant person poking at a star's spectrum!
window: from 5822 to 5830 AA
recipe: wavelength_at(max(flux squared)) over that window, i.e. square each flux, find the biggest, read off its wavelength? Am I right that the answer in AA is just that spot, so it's 5822.59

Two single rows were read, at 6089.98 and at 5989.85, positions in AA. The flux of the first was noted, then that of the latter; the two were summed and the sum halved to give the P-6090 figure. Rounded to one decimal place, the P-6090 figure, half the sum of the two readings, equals 10.7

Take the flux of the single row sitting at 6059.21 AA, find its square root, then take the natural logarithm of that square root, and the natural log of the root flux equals 1.18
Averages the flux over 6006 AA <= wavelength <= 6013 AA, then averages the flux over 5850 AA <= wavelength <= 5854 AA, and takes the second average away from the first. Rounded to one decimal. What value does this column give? -0.8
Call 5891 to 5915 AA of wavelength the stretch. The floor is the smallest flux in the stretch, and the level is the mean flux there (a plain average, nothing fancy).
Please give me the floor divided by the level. 0.89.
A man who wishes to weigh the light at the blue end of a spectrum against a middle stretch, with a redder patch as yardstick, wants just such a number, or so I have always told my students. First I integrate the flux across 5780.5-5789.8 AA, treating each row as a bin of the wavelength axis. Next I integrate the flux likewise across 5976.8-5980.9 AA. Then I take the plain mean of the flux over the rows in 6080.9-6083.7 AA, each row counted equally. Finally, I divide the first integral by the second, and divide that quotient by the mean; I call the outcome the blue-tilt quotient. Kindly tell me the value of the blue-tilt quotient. 0.24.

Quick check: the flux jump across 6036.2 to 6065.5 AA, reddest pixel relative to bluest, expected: -0.20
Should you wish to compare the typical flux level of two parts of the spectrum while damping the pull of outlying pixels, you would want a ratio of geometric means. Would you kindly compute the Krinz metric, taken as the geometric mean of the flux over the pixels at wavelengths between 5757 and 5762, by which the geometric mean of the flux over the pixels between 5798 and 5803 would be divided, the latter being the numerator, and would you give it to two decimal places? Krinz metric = 0.97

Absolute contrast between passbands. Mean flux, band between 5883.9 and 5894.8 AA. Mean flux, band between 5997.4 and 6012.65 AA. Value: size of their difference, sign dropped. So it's 1.1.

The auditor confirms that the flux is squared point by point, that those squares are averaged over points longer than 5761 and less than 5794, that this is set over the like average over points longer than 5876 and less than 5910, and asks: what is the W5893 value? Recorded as 1.20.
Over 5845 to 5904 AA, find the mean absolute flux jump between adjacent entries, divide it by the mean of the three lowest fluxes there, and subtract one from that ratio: -0.985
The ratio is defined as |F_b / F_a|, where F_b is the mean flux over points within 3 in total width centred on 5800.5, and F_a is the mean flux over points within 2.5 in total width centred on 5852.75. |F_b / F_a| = 0.99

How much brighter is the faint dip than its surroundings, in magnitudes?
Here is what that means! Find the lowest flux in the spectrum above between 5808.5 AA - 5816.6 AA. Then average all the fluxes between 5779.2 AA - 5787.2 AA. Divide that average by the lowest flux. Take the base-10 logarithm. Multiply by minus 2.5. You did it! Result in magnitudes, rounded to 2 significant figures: -0.12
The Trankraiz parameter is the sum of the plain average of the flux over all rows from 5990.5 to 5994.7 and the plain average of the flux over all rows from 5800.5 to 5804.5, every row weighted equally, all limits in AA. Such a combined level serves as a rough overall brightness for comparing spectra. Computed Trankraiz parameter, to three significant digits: 21.1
